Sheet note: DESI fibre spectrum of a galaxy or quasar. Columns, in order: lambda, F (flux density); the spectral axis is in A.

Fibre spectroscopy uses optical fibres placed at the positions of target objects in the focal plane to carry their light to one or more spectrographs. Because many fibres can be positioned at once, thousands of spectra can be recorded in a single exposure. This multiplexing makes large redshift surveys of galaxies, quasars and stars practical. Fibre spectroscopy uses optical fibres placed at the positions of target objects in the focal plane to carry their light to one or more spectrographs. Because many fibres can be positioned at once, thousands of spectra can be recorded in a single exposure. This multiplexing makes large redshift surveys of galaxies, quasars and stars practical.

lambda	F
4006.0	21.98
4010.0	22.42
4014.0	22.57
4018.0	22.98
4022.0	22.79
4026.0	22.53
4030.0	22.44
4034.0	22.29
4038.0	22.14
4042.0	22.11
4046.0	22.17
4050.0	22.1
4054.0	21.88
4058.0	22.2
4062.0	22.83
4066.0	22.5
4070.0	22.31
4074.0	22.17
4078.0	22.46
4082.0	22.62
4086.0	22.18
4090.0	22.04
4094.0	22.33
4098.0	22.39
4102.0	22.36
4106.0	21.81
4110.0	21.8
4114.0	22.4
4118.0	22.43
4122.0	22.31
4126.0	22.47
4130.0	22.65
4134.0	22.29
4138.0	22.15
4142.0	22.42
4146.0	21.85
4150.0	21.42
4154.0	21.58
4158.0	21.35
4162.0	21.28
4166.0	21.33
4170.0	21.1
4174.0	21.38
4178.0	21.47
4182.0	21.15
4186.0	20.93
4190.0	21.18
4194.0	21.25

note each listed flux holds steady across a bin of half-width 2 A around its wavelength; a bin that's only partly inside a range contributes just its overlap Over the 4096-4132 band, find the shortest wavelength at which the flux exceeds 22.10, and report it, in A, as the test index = 4098.0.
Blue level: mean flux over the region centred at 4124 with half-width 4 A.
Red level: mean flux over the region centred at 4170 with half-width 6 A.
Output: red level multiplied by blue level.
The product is 476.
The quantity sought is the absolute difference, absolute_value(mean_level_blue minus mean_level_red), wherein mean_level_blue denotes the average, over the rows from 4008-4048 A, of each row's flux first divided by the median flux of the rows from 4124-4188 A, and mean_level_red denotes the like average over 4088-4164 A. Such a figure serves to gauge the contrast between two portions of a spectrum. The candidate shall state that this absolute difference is 0.017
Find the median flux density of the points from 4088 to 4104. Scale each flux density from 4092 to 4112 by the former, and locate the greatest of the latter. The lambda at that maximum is 4098.0 A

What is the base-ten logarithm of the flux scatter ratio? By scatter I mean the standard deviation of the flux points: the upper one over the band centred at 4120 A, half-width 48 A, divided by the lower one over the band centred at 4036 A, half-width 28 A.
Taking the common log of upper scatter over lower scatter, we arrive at 0.13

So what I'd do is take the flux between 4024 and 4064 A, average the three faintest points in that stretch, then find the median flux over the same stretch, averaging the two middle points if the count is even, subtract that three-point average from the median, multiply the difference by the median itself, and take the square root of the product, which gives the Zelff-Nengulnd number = 1.9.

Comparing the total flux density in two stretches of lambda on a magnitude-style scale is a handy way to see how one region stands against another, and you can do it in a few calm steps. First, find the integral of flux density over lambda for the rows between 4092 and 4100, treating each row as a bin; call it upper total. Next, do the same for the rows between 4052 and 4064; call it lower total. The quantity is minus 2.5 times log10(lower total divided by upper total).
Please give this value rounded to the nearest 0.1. -0.4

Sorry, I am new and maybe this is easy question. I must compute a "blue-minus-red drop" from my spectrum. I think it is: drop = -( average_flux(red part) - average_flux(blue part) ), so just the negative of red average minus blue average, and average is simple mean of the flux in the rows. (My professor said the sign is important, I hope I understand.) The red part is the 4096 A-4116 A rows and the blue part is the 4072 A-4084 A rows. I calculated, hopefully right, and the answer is 0.26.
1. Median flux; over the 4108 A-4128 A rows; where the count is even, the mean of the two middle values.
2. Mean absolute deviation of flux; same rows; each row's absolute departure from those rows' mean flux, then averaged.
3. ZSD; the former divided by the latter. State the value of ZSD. 116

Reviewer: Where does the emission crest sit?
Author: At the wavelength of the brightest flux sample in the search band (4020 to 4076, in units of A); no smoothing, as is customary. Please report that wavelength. 4062.0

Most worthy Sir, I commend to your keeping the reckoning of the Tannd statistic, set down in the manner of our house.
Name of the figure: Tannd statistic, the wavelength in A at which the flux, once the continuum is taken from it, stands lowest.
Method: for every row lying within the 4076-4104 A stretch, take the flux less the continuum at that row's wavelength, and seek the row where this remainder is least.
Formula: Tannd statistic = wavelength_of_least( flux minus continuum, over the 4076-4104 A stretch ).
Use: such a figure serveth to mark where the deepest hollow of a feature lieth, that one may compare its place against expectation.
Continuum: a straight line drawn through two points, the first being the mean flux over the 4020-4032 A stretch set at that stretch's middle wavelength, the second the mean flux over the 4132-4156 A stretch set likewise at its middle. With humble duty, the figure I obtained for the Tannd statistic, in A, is 4090.0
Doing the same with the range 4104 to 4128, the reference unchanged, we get 4106.0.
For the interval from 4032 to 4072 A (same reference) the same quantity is 4054.0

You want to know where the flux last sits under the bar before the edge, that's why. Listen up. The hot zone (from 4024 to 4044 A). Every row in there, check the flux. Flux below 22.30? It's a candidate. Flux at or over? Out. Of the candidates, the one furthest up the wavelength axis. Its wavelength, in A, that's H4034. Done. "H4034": 4042.0 A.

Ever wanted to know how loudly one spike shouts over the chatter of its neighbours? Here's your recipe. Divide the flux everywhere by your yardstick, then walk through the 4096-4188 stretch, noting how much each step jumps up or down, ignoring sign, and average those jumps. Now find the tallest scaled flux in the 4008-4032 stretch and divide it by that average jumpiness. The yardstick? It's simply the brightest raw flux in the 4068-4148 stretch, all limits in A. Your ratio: 99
